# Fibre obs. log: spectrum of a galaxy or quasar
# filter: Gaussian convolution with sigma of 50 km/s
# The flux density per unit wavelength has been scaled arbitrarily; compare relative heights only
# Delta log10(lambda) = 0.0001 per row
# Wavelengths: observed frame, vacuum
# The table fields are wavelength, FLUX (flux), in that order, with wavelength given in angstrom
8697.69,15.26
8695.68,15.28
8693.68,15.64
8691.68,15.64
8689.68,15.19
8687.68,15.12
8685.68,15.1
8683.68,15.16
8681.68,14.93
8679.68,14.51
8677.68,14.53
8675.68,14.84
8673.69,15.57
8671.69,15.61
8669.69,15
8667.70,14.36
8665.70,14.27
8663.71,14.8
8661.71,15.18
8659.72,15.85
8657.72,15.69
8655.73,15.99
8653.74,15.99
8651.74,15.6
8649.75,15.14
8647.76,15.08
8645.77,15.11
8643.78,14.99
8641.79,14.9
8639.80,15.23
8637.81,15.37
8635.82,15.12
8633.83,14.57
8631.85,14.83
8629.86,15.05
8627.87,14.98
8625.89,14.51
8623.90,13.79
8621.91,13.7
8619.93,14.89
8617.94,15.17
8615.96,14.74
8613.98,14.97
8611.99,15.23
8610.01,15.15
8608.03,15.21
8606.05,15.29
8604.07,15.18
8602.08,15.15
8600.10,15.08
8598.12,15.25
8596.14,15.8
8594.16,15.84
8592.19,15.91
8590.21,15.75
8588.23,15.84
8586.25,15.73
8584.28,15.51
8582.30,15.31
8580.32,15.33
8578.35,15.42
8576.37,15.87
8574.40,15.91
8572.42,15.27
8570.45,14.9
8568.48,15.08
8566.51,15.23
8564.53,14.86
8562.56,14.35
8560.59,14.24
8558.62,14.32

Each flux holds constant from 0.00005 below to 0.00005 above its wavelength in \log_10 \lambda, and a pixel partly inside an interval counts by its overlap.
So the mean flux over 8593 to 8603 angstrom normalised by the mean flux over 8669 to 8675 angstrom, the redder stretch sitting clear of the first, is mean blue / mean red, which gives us 1.00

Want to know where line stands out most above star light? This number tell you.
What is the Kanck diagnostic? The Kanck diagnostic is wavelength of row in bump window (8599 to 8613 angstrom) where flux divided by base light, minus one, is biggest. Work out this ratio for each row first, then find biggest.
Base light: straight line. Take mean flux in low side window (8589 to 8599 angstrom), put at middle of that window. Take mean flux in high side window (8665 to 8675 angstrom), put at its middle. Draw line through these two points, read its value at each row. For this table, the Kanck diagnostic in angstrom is 8606.05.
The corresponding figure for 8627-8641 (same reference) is 8637.81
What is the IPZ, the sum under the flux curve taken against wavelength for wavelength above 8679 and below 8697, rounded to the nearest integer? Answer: 273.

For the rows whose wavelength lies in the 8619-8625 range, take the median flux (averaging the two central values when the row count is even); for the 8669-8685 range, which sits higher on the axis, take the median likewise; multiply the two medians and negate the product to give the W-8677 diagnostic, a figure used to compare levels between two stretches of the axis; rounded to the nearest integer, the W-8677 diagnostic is -206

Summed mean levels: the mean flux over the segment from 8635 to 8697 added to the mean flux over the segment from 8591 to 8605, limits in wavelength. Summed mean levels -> 30.6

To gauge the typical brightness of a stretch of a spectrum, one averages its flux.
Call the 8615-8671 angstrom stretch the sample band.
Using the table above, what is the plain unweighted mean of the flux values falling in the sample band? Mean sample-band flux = 15.0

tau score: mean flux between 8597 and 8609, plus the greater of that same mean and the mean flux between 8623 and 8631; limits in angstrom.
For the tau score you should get 30.4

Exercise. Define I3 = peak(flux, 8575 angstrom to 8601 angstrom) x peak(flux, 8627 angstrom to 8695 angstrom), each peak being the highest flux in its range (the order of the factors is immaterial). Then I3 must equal 254.4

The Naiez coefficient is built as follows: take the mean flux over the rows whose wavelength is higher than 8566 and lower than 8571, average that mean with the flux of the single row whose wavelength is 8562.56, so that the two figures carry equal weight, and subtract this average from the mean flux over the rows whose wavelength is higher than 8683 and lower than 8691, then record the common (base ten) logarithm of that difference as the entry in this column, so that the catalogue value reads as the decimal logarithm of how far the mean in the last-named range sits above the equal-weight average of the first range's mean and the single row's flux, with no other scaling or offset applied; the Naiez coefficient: -0.4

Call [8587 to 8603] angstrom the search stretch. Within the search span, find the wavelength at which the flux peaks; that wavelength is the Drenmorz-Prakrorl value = 8592.19 angstrom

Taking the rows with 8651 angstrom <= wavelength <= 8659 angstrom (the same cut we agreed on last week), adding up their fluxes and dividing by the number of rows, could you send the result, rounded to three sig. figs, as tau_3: 15.8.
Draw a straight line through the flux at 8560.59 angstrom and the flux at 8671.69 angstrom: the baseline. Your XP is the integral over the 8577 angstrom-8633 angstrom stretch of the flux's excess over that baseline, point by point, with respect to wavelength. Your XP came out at 21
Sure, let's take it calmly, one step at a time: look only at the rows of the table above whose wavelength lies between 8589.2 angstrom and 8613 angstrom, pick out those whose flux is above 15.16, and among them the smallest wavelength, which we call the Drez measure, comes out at 8590.21 angstrom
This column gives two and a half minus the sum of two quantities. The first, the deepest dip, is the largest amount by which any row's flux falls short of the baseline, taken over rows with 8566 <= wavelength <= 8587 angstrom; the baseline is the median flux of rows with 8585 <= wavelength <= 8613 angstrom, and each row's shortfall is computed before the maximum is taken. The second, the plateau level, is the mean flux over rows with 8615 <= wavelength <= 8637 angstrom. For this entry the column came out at -12.5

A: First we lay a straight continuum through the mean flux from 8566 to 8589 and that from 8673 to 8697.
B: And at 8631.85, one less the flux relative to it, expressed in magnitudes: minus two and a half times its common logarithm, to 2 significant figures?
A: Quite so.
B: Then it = 3.8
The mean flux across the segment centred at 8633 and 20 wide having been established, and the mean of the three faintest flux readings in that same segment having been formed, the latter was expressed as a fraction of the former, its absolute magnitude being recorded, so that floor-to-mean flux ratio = 0.963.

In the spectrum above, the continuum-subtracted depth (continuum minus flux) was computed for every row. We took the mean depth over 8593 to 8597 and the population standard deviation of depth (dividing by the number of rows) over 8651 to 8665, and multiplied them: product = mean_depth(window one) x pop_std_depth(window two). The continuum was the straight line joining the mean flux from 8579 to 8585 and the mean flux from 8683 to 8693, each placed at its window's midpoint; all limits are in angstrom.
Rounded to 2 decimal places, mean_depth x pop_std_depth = -0.19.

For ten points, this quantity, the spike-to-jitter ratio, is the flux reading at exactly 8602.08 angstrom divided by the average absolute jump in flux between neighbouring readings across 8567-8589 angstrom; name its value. 65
